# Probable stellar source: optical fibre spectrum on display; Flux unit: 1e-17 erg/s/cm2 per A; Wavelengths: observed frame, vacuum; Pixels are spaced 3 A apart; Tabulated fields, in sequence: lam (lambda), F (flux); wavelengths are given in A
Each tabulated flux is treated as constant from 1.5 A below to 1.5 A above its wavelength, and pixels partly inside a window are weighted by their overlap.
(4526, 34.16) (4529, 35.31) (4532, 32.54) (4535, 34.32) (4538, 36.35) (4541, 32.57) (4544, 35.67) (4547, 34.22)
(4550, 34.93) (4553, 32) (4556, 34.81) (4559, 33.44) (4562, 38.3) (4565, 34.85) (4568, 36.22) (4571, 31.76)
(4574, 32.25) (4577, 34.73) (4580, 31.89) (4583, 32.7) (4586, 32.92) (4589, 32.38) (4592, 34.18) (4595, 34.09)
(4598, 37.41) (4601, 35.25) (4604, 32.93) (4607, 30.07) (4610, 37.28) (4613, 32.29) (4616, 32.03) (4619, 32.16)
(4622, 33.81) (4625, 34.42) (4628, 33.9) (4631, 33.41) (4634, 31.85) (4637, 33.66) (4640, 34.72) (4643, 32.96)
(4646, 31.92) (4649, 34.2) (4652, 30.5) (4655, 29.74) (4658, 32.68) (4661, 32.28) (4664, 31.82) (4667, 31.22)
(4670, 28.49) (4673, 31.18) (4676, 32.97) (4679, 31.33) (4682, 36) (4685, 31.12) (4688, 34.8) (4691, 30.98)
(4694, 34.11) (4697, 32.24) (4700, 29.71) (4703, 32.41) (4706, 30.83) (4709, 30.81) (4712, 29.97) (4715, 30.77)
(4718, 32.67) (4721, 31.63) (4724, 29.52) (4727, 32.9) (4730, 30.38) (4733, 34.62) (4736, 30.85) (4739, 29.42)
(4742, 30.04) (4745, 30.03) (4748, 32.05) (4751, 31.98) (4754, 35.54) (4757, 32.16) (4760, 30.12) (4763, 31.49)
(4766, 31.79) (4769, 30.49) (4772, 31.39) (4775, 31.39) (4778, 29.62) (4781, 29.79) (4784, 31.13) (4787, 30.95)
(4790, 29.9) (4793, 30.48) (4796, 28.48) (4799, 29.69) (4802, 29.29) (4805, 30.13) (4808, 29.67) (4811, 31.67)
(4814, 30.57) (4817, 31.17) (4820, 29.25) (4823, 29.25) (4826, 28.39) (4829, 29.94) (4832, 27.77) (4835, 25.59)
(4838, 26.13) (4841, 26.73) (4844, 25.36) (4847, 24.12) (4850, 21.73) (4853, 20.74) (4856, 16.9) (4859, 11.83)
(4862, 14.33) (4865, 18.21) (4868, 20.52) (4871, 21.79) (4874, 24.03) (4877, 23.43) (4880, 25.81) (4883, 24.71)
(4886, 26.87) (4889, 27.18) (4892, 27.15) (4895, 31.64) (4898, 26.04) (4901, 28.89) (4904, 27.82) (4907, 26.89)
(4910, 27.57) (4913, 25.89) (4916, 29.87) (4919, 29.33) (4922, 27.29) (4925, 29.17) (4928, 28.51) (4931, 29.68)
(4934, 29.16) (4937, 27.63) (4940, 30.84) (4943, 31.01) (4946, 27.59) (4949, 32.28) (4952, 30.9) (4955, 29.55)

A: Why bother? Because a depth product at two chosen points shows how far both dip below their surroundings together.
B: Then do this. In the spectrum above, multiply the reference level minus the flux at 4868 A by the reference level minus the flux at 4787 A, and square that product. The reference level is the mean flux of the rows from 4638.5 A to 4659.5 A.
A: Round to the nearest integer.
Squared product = 292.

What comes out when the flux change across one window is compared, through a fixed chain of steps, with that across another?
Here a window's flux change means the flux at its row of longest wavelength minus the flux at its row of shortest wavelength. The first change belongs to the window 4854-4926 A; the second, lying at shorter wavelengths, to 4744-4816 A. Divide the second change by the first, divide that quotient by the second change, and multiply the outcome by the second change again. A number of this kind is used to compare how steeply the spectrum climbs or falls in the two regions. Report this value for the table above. 0.0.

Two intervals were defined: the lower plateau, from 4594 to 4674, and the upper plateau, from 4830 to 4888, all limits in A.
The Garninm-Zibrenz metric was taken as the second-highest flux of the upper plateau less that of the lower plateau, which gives -10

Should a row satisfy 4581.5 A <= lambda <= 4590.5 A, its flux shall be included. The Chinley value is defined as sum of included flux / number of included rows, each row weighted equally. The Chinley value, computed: 32.7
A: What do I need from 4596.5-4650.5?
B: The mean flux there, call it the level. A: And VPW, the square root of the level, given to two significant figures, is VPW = 5.8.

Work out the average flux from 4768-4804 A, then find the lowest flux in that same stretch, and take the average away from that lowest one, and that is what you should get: -1.7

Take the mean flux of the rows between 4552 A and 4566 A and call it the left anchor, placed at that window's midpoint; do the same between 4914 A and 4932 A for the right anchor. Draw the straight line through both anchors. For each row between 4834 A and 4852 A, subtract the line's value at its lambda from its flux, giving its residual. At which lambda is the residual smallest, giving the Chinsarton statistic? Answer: 4850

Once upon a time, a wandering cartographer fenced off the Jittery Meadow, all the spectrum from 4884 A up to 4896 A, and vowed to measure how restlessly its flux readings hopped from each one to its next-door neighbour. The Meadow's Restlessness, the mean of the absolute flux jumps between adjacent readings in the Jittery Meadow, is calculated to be 1.6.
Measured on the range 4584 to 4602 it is 1.6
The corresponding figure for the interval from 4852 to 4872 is 3.1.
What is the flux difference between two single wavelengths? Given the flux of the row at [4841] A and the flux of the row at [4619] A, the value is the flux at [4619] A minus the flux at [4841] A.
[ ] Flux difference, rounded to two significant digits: 5.4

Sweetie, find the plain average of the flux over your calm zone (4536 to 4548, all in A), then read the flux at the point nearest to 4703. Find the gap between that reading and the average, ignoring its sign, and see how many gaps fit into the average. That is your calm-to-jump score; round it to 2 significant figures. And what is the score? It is 15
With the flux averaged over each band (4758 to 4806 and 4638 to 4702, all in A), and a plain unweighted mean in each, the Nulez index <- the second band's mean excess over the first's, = 1.8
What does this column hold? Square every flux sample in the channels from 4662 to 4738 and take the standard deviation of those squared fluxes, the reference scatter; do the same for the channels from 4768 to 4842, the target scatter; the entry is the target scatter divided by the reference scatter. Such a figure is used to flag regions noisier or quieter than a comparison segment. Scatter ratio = 0.81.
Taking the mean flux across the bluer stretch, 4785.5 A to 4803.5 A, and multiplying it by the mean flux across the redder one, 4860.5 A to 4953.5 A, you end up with 800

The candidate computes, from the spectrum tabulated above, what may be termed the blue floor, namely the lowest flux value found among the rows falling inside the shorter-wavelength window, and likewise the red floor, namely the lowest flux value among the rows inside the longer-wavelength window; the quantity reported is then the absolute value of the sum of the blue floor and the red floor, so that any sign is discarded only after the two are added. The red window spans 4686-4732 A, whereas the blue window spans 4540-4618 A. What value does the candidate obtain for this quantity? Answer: 60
